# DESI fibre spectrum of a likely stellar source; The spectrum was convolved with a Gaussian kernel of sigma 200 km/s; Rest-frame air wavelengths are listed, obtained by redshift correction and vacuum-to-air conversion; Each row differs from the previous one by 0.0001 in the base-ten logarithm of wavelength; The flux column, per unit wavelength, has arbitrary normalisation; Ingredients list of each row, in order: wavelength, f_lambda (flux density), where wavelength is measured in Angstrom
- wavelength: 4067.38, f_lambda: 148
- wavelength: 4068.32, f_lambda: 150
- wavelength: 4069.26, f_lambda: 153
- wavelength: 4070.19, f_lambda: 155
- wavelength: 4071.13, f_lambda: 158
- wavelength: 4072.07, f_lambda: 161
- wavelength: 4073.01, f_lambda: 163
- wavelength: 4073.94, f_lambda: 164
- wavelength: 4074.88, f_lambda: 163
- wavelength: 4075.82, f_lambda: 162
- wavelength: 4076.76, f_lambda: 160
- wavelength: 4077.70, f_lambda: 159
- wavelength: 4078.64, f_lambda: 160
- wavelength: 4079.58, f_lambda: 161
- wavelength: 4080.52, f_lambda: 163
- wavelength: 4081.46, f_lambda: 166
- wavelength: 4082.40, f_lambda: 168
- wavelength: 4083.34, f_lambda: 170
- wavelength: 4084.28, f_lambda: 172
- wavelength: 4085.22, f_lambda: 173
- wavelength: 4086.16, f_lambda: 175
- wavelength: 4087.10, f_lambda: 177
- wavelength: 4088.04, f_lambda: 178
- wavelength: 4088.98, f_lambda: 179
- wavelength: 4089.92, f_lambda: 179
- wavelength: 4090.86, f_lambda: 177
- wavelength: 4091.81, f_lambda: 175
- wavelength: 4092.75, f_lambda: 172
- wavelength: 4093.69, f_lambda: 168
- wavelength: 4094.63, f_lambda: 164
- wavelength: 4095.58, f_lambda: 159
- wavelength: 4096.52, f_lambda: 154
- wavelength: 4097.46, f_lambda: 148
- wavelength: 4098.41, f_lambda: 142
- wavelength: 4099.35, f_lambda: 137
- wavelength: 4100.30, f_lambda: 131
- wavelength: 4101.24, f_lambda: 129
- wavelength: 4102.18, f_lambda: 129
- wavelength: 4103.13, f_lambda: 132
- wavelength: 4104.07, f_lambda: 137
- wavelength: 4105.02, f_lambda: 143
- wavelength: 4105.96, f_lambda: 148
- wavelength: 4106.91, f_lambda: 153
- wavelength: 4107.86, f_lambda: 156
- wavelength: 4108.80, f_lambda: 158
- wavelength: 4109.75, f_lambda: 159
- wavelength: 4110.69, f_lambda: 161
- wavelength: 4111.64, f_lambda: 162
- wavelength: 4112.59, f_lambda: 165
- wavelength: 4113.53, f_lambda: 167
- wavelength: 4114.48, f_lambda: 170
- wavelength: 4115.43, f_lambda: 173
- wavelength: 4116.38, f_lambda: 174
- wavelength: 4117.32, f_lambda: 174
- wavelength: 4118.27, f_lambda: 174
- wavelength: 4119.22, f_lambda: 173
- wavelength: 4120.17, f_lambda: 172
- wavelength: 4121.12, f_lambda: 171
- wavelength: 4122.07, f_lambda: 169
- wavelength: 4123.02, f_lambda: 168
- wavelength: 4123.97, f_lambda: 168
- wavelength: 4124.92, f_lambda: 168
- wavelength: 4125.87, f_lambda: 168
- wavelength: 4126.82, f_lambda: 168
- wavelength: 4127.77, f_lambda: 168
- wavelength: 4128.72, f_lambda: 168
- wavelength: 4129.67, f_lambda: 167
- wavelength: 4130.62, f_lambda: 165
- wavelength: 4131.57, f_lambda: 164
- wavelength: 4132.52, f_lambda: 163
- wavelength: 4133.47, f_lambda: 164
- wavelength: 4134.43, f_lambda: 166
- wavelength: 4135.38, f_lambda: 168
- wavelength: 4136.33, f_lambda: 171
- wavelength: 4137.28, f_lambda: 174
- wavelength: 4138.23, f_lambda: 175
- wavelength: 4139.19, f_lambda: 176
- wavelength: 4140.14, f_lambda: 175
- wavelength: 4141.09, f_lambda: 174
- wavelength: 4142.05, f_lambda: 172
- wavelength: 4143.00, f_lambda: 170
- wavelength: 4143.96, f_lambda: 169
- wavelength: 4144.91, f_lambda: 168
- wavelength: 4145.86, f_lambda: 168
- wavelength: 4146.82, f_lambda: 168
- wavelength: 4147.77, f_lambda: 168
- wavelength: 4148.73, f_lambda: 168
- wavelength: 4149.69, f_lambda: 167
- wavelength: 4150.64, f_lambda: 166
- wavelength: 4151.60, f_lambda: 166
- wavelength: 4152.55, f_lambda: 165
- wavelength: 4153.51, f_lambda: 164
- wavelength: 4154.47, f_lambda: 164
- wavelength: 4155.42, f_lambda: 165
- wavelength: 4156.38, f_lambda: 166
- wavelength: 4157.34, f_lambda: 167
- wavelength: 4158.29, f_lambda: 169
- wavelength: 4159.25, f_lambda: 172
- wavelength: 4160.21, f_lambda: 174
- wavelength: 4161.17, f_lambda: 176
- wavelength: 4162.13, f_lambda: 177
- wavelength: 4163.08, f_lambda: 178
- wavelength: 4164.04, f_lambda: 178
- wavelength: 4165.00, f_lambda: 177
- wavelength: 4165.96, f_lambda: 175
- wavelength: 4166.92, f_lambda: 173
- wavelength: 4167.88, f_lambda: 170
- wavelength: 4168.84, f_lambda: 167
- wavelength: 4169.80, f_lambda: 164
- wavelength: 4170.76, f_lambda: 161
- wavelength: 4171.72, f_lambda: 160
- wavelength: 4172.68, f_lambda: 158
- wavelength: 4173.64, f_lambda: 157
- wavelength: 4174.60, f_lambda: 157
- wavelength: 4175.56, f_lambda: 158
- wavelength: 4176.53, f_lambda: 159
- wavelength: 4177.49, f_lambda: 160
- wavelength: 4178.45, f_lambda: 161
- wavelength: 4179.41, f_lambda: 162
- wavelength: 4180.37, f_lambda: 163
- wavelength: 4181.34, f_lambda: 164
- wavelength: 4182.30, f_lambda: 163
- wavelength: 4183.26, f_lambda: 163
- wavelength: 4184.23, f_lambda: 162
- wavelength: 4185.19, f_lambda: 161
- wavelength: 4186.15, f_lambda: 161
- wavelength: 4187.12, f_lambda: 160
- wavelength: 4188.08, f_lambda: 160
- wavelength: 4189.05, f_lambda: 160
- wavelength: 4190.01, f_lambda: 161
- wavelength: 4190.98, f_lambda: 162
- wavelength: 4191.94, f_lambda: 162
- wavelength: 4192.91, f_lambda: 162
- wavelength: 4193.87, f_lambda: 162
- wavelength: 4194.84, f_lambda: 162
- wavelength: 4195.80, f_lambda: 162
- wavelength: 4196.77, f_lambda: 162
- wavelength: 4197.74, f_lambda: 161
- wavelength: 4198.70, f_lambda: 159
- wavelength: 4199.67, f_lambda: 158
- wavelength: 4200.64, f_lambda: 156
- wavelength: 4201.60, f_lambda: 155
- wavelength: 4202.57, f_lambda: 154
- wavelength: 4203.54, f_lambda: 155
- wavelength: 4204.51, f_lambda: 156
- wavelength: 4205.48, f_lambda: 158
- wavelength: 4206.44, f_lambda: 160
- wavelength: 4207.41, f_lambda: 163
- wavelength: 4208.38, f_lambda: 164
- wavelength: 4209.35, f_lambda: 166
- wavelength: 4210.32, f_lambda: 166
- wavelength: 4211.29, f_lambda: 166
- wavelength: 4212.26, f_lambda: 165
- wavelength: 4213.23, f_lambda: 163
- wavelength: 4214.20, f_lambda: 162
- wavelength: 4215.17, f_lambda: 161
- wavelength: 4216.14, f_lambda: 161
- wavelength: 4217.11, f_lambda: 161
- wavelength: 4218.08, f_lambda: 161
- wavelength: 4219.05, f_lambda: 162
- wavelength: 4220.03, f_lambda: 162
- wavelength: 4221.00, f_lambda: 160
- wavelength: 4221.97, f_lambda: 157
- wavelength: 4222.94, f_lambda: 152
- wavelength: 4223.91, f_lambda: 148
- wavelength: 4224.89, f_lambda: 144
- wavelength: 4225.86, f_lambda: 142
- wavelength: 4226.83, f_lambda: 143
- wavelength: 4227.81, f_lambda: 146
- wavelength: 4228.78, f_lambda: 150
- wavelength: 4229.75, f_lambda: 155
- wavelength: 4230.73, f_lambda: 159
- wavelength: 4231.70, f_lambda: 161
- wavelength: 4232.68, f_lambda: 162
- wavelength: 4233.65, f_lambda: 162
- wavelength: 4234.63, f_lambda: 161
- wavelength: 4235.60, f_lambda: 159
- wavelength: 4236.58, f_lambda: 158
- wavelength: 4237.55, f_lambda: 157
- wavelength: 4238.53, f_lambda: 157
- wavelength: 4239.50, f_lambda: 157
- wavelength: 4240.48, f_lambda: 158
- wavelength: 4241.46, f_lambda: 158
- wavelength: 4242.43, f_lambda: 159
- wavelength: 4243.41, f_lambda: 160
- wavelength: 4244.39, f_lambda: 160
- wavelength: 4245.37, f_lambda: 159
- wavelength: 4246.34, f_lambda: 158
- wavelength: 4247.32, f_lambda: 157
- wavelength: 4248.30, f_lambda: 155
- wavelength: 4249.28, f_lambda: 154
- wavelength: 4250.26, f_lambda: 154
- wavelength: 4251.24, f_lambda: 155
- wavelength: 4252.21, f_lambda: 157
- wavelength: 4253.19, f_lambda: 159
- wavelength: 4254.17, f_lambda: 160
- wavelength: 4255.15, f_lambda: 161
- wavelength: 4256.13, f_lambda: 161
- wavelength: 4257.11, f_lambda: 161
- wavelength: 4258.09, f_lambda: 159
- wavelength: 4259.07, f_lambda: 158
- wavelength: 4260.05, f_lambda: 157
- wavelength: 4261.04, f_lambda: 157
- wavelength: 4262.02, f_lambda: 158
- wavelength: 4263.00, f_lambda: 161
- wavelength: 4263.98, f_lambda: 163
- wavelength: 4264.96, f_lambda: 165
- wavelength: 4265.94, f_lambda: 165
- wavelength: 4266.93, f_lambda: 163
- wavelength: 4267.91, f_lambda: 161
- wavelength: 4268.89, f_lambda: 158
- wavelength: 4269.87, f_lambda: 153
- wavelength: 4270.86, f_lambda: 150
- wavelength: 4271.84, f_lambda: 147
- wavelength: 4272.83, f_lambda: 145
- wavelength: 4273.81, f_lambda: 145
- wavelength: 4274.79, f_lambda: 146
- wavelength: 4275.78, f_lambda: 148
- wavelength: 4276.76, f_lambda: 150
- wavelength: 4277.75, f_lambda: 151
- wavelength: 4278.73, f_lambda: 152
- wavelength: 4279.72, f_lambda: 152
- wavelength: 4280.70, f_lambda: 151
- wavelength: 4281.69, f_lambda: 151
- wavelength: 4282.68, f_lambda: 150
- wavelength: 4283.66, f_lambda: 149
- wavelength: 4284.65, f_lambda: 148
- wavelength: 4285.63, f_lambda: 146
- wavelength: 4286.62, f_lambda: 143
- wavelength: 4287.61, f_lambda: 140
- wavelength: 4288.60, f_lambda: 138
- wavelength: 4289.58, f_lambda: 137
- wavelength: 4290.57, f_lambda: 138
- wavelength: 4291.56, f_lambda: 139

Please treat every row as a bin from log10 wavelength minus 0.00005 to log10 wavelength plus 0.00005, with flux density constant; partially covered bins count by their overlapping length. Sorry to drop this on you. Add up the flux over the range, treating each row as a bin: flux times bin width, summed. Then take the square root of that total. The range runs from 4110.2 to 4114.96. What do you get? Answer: 28.0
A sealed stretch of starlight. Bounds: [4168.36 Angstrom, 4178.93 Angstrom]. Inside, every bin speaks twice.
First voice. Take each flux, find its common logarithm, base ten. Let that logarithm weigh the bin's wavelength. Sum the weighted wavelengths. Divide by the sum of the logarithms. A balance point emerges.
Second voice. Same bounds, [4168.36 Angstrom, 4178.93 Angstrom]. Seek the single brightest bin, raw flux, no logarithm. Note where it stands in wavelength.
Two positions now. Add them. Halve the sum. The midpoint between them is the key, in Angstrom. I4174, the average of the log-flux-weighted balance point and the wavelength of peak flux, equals 4171.2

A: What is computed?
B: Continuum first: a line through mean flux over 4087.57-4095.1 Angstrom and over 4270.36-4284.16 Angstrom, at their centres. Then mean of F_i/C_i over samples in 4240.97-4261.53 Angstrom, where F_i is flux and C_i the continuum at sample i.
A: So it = 1.036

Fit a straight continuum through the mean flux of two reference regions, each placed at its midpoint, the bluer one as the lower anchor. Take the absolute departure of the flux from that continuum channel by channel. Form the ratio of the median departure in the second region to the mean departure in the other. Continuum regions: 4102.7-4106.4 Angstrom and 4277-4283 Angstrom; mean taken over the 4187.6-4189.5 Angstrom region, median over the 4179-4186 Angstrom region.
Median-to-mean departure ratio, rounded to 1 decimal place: 1.2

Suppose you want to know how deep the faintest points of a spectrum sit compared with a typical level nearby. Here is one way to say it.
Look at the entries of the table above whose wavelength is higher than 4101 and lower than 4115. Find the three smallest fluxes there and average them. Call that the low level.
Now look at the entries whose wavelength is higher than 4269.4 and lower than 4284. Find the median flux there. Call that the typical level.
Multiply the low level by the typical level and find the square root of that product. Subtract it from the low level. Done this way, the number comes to -10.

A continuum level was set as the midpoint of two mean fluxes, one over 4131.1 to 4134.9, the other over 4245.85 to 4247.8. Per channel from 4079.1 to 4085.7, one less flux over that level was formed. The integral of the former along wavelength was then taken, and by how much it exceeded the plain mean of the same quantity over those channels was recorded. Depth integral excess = -0.23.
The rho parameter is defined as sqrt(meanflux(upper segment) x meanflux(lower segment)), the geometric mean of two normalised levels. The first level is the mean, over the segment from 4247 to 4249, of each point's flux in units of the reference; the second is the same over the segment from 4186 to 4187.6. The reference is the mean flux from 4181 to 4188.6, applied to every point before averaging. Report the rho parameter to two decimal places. 0.98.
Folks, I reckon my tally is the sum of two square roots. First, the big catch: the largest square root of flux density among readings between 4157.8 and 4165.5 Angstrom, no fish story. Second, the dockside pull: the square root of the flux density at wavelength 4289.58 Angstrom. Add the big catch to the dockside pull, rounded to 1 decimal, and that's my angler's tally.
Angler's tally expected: 25.0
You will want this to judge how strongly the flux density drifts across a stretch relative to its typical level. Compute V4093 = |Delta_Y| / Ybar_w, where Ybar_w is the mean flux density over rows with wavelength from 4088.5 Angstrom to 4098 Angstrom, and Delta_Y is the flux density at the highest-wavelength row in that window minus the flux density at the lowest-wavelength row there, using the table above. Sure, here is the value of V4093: 0.19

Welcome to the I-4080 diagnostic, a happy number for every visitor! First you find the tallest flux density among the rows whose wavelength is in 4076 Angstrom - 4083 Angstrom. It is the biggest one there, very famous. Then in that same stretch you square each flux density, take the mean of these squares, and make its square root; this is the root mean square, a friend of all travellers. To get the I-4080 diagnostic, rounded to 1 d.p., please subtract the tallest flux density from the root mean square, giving -5.5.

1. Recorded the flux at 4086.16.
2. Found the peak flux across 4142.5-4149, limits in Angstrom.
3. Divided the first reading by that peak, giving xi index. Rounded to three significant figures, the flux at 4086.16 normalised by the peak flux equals 1.03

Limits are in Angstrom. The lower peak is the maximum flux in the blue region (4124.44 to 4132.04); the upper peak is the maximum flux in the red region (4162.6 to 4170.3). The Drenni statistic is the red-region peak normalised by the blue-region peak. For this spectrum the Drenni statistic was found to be 1.06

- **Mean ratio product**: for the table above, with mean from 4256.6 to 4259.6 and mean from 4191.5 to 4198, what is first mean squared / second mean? 157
